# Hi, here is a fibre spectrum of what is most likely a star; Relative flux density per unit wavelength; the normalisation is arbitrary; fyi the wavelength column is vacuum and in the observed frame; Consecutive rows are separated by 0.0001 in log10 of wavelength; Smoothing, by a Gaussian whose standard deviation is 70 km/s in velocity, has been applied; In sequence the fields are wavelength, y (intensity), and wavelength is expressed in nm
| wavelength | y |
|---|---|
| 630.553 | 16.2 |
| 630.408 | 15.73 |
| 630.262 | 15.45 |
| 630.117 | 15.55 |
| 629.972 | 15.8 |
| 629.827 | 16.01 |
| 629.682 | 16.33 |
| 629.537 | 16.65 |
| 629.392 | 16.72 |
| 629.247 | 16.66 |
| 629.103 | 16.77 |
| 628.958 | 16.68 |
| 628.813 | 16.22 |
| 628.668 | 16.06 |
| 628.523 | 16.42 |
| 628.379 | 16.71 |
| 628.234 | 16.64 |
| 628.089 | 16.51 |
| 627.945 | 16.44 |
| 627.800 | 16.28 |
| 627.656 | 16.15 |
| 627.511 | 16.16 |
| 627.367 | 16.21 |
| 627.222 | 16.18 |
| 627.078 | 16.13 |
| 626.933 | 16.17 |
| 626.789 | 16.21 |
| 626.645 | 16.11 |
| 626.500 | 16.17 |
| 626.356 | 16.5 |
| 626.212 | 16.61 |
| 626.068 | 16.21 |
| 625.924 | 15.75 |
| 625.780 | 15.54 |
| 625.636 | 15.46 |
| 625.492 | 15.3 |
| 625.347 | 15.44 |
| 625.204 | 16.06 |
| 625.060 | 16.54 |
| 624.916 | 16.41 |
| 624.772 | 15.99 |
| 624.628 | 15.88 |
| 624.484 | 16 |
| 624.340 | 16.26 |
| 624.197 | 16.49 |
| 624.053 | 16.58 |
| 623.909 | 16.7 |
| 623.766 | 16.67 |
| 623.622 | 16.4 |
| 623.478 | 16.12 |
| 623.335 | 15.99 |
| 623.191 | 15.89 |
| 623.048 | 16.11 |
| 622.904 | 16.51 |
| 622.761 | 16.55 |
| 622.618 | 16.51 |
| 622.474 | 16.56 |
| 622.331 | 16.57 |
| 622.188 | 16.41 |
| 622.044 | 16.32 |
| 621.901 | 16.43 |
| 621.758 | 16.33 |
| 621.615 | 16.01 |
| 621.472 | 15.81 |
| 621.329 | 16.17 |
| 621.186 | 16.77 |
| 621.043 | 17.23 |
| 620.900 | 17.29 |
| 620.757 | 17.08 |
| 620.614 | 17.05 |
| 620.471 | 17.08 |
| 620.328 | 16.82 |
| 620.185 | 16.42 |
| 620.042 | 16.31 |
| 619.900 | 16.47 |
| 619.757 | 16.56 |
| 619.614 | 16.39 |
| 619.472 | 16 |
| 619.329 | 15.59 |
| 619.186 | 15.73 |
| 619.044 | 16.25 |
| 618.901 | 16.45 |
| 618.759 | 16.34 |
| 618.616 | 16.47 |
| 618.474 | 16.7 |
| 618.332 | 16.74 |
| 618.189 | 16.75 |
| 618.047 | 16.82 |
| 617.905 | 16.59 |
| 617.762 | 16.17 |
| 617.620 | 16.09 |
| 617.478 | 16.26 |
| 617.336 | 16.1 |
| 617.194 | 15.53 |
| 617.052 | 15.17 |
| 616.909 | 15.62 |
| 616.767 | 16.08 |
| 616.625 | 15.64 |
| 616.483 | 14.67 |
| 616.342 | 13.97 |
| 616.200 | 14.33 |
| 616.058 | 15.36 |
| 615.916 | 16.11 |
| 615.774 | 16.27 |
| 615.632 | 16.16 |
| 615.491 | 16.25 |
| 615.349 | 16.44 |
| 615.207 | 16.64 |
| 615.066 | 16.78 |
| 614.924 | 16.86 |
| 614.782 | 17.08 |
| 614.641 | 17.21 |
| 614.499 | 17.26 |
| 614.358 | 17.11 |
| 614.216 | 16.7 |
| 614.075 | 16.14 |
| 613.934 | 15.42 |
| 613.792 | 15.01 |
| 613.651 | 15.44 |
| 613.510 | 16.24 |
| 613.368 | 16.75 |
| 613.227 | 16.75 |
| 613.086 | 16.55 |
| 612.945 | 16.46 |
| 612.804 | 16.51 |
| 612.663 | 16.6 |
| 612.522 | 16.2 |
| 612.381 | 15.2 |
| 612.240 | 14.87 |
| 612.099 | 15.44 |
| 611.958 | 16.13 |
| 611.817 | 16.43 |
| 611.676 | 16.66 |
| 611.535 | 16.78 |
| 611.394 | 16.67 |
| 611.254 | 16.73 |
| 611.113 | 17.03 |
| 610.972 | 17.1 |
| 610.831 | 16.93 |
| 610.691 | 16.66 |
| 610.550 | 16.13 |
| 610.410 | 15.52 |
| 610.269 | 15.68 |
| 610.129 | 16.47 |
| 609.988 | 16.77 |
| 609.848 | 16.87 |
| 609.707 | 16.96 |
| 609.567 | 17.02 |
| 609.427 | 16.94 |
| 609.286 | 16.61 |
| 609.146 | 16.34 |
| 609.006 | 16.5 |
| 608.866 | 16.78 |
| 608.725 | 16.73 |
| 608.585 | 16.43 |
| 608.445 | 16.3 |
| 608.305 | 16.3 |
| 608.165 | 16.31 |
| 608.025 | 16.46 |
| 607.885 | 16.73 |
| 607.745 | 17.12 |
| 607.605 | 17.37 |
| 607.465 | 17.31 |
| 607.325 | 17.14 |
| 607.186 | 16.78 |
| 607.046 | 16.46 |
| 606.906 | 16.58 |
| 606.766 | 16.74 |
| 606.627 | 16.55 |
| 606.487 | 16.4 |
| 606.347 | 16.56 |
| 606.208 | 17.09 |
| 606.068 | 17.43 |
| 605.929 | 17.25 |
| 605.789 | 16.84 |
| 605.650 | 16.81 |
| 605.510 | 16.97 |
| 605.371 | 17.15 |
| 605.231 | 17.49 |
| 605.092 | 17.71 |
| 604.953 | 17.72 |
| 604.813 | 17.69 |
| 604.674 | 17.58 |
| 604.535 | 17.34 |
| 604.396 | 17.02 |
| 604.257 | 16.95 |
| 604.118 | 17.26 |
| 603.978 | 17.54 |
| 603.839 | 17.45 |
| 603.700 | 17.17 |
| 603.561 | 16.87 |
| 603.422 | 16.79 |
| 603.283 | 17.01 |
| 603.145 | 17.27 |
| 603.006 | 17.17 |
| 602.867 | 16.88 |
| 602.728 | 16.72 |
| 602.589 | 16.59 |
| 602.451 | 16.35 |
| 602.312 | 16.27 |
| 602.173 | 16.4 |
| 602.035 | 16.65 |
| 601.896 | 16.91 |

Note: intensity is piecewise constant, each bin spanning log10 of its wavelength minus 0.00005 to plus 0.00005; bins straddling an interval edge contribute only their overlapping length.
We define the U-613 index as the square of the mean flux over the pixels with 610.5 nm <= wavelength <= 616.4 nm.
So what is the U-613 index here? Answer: 265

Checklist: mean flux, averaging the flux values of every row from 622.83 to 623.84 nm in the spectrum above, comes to 16.2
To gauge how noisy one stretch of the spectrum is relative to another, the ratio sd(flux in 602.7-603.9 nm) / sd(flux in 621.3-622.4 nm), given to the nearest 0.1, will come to 1.0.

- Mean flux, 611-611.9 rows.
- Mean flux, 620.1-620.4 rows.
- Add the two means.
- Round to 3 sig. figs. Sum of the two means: 33.3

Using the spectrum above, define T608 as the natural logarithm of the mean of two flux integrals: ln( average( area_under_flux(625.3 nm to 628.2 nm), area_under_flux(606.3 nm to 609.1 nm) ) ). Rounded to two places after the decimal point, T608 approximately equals 3.84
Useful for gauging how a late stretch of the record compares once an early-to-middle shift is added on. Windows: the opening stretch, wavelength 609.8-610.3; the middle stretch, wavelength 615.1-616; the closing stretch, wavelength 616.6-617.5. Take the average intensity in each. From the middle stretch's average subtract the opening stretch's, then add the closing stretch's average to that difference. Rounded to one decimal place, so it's 15.6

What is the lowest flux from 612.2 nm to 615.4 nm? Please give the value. 14.87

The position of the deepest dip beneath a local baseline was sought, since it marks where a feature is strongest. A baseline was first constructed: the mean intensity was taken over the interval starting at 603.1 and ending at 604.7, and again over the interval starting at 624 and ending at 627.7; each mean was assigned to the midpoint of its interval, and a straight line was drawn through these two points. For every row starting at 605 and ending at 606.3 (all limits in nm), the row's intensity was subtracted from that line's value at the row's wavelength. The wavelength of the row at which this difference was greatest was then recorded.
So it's 605.650 nm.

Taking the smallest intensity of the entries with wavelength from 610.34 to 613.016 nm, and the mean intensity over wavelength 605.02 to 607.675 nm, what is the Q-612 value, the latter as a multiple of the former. 1.14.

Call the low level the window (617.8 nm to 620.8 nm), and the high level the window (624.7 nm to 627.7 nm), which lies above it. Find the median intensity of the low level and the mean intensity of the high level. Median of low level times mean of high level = 265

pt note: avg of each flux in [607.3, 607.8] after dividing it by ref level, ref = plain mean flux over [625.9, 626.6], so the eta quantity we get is 1.06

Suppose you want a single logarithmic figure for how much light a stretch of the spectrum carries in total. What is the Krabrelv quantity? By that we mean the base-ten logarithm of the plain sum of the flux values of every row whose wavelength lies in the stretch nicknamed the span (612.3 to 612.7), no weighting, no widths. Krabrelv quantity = 1.68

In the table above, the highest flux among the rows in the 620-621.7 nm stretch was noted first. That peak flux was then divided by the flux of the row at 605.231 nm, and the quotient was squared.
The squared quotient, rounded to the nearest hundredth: 0.98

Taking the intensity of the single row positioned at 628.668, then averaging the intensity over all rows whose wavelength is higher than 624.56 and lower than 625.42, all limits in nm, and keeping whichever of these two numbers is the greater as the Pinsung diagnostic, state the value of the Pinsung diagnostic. 16.06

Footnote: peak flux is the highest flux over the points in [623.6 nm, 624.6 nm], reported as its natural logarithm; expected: 2.82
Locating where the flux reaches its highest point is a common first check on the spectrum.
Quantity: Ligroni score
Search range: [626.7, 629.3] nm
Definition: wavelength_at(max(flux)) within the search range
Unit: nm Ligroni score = 629.103 nm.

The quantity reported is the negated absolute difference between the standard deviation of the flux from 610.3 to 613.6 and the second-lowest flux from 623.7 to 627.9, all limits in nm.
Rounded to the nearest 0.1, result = -14.9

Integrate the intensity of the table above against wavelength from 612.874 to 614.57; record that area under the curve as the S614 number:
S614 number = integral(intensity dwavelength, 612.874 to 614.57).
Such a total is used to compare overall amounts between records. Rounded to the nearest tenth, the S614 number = 27.7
